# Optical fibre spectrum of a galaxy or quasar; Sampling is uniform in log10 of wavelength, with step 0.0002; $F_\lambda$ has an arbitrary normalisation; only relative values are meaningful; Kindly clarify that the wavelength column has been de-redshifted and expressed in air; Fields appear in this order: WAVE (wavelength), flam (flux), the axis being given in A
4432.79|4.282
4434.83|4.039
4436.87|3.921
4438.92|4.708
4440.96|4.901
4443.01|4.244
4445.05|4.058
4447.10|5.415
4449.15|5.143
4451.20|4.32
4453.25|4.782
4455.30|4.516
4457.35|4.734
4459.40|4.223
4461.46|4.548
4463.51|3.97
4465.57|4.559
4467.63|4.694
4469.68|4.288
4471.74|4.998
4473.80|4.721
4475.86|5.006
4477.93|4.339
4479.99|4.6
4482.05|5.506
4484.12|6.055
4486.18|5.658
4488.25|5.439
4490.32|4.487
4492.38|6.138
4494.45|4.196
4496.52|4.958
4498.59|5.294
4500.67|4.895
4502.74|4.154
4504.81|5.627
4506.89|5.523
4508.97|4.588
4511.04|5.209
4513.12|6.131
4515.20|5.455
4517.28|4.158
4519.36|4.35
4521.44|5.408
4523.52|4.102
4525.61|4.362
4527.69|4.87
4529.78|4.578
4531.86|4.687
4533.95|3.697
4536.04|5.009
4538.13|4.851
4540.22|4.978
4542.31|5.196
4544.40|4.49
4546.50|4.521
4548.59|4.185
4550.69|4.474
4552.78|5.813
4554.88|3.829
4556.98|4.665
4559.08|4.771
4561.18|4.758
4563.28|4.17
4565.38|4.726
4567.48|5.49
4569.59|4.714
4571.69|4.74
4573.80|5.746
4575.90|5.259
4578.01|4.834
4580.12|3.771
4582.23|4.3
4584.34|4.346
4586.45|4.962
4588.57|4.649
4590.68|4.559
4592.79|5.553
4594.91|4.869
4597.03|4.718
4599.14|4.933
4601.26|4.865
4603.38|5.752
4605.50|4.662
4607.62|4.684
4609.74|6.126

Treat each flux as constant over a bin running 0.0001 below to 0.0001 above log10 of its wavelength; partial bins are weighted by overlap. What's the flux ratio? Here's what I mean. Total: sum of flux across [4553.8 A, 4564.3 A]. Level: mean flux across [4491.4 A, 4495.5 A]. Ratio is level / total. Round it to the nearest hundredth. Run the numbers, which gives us 0.23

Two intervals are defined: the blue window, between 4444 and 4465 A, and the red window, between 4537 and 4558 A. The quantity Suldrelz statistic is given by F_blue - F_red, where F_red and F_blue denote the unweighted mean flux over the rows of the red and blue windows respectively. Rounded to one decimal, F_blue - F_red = -0.1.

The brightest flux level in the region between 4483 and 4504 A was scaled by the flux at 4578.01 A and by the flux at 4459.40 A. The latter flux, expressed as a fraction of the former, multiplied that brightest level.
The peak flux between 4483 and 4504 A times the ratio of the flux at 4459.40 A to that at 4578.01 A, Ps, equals 5.4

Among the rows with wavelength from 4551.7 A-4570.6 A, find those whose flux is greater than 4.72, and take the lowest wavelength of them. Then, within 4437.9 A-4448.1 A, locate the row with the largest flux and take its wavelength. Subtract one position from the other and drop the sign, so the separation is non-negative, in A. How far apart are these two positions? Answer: 105.7 A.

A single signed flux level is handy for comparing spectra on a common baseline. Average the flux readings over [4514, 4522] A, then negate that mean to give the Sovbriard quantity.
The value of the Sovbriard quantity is -4.84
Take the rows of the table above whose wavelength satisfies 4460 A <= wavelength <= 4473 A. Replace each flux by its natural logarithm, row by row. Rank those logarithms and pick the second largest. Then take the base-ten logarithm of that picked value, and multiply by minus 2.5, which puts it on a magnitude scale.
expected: -0.473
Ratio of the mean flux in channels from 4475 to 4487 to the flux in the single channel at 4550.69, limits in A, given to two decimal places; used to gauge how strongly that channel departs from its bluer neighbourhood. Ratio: 1.16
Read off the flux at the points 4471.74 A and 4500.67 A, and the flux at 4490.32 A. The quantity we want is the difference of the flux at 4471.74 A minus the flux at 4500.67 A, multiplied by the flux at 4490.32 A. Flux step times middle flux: 0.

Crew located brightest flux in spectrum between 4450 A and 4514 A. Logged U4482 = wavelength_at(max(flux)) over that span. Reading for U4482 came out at 4492.38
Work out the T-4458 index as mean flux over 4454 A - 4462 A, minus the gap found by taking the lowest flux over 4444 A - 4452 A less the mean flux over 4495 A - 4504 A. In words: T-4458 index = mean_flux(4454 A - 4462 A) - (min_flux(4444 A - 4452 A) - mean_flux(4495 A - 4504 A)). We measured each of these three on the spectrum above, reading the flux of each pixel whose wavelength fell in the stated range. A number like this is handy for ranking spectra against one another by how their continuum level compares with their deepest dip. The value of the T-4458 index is 5.27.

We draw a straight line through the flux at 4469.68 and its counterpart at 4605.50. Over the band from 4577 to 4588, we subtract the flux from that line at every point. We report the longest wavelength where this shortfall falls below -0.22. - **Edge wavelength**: 4586.45 A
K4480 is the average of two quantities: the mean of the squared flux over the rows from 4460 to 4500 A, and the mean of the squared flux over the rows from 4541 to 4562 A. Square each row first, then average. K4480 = 23.3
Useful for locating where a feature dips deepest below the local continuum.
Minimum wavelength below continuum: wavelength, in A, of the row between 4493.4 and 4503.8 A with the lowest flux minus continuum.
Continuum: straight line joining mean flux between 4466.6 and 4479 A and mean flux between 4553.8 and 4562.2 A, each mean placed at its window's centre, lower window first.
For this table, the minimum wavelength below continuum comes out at 4502.74 A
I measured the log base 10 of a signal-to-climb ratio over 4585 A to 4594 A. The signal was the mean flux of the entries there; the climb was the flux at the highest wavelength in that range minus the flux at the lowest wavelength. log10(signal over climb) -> 0.92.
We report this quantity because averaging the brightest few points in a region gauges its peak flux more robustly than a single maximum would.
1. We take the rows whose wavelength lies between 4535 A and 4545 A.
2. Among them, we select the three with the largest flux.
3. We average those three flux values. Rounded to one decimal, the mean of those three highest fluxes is 5.1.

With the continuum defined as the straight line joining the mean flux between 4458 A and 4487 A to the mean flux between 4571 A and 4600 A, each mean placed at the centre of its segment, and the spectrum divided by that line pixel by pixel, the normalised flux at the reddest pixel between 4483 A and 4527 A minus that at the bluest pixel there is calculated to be -0.35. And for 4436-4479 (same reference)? 0.09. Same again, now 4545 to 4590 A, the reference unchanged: 0.03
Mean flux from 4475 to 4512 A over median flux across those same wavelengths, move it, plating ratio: 0.997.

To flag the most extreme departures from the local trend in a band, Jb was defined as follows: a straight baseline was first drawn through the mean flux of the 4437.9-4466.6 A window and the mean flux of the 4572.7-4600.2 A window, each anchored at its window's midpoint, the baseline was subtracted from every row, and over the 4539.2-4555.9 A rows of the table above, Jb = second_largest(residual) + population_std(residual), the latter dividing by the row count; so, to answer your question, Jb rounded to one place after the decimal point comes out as 1.0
